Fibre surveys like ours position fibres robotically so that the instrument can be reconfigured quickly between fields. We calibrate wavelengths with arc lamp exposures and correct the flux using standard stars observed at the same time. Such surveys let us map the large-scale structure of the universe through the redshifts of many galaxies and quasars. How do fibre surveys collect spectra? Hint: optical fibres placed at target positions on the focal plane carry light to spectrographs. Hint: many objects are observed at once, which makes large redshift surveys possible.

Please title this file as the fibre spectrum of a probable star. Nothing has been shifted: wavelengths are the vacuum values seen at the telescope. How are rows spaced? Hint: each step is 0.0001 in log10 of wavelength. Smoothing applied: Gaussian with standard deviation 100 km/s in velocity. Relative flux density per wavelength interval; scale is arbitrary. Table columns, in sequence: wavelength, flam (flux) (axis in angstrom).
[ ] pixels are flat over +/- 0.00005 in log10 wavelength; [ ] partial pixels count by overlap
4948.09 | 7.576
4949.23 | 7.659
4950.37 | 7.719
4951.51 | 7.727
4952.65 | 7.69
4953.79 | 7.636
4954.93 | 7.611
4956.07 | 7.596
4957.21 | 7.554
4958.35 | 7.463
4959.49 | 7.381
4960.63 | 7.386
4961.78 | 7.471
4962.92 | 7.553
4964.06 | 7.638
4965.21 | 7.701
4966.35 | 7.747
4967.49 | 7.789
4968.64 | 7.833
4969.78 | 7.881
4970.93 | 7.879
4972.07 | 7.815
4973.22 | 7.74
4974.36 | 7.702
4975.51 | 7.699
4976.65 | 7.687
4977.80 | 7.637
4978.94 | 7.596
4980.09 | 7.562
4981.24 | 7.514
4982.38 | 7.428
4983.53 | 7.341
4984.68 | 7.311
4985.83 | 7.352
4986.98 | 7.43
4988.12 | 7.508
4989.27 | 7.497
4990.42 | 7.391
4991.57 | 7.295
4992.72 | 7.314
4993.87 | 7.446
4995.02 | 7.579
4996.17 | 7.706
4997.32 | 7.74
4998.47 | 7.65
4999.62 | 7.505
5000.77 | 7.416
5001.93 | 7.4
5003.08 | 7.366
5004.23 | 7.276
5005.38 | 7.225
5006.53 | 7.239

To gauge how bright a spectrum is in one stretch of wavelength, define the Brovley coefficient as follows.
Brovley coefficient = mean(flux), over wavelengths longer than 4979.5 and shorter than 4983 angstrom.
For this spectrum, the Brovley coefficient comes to 7.50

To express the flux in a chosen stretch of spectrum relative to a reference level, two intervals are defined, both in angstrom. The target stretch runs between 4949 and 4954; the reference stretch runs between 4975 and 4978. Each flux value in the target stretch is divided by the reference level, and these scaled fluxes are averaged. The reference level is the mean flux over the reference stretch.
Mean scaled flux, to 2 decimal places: 1.00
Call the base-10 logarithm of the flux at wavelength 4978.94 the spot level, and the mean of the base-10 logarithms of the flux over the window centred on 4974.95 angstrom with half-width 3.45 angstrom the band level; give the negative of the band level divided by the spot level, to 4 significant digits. -1.008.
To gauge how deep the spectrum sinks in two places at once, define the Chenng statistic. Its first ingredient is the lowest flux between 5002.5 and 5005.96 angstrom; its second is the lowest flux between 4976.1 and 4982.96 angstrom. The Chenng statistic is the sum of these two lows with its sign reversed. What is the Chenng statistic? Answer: -14.7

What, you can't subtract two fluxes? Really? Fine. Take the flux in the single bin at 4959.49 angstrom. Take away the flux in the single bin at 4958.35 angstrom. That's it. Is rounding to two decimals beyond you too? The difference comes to -0.08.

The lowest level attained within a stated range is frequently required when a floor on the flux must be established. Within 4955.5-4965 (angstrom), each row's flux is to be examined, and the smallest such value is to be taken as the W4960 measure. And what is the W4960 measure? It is 7.381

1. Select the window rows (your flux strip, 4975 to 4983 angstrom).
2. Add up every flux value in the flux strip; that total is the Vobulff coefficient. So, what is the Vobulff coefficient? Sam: 53.1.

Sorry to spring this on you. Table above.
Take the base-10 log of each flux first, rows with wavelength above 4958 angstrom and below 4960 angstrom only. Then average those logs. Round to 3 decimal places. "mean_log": 0.871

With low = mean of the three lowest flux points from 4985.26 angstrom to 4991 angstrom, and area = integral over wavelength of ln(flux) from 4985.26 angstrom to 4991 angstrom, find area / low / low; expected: 0.211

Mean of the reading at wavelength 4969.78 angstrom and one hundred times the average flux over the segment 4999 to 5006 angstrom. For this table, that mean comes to 372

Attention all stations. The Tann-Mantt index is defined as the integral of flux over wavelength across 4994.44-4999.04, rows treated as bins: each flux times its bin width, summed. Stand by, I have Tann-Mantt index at 35.3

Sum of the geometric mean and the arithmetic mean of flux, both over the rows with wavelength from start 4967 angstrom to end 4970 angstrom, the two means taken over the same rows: 15.7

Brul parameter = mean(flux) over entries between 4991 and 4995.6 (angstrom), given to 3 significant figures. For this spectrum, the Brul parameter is 7.41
